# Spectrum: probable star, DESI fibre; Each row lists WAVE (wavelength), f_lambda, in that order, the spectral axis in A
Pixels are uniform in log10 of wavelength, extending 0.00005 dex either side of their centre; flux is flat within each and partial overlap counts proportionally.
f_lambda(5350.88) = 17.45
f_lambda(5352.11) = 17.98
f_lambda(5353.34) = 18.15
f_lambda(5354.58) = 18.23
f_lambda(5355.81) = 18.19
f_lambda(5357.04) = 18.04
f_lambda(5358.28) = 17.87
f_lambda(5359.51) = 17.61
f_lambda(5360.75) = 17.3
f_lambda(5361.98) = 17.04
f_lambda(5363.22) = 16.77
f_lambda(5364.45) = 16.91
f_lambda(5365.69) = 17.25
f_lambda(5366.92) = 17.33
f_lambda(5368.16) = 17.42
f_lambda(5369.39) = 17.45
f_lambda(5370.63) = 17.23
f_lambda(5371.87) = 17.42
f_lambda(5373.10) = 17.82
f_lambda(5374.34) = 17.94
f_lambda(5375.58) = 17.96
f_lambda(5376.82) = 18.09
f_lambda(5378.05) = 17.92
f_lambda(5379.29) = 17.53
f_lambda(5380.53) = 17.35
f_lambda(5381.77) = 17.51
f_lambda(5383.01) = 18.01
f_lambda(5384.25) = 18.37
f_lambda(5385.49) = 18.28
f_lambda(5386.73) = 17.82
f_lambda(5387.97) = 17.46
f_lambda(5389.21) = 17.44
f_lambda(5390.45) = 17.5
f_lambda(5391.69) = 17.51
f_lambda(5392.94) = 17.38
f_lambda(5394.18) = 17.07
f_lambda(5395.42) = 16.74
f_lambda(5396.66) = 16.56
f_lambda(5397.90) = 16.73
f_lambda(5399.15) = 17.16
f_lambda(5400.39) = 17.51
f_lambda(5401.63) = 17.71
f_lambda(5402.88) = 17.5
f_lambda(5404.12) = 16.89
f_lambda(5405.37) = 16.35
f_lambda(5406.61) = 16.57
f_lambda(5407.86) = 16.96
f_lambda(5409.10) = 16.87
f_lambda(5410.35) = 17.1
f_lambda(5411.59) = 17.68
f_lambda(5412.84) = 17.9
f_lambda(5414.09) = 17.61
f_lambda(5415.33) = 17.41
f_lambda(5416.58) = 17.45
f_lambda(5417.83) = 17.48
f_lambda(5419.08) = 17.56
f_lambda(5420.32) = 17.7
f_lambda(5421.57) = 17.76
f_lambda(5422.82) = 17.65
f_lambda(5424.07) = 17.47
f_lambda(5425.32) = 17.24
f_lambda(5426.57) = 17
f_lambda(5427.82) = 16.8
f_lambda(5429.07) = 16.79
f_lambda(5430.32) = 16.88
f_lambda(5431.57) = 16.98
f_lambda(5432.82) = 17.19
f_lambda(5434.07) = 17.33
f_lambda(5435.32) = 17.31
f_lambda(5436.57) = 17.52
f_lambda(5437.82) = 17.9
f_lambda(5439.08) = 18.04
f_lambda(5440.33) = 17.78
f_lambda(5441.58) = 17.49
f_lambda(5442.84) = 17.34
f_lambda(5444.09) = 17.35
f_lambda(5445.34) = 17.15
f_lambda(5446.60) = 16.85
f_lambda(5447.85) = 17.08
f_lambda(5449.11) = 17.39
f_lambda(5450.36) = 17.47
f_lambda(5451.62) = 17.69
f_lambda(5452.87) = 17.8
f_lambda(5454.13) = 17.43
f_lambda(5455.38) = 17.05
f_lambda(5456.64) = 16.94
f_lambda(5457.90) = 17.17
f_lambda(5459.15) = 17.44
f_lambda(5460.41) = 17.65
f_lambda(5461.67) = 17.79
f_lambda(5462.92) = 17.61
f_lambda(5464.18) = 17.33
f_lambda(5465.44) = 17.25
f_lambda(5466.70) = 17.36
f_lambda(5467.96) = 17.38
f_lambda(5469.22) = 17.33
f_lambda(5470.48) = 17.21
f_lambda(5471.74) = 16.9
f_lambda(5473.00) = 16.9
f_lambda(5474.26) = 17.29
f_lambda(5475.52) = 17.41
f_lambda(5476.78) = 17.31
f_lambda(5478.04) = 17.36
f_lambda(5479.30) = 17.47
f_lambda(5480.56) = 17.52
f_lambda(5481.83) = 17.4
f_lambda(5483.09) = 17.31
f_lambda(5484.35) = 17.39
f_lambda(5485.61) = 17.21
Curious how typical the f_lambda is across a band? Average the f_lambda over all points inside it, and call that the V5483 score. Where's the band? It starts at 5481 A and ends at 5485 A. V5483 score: 17.4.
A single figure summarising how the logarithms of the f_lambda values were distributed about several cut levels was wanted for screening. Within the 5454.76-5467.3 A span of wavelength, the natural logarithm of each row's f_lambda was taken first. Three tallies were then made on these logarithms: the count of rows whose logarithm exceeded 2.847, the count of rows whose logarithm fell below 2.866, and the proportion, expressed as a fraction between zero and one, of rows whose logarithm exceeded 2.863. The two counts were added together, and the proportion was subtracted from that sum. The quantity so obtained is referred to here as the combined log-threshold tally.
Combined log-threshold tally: 13.7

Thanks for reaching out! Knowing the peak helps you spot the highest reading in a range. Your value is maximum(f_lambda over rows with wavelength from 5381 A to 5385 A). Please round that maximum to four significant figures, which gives 18.37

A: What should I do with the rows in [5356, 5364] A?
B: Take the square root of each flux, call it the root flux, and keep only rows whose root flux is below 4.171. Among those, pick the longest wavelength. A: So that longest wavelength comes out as 5363.22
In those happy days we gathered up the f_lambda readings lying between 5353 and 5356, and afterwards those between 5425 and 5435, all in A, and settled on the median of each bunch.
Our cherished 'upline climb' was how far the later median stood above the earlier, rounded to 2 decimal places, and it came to -1.20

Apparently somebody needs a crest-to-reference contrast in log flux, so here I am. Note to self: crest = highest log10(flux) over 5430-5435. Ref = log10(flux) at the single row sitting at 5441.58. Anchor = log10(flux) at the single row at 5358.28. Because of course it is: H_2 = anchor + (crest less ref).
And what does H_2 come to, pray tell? 1.25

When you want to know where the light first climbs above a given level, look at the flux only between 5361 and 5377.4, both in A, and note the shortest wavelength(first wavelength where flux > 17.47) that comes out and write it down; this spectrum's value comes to 5373.10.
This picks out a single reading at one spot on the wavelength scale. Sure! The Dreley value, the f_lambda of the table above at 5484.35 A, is 17.39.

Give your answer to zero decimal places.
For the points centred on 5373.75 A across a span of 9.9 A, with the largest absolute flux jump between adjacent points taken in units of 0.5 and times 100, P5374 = 80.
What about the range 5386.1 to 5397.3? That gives 72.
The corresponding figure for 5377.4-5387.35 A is 100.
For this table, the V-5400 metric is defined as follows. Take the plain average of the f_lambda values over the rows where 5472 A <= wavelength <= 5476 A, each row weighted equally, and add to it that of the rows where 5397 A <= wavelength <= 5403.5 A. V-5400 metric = 34.5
